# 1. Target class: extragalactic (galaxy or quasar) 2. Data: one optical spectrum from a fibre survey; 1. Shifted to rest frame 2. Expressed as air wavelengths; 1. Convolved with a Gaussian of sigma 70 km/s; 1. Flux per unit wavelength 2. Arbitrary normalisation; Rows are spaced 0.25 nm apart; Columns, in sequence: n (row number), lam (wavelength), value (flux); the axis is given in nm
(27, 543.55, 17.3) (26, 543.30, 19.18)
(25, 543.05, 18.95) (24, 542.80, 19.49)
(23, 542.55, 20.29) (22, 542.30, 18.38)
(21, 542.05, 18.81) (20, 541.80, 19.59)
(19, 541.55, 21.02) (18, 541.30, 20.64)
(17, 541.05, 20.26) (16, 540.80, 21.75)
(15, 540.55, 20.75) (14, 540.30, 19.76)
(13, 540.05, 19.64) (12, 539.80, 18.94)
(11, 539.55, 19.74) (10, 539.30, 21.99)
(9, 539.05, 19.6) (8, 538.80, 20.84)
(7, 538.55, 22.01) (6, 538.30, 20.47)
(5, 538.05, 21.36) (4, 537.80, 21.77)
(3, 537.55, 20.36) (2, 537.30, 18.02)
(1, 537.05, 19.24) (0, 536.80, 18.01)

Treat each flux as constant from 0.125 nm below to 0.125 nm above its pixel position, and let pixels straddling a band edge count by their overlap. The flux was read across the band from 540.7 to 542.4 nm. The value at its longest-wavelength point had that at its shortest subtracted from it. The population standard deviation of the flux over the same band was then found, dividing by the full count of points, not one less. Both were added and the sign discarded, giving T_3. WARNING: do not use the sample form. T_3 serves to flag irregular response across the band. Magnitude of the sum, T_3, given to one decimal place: 2.3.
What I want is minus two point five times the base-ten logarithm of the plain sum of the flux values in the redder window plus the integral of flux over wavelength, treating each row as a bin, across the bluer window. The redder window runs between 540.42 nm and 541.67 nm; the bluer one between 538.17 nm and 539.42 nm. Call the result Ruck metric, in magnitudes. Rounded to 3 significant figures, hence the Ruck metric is -5.29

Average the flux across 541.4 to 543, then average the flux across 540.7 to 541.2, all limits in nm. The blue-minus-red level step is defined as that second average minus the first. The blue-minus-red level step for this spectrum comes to 1.4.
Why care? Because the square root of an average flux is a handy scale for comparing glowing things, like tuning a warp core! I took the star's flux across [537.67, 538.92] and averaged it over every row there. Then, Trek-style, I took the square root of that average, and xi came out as 4.61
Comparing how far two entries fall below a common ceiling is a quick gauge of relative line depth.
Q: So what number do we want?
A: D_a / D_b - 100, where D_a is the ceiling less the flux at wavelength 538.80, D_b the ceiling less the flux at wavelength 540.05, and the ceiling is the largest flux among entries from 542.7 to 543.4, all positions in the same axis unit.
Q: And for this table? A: -91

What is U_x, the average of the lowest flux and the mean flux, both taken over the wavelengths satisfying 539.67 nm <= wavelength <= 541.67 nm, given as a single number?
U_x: 19.6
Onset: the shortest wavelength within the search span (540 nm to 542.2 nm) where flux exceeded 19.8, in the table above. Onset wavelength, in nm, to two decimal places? 540.55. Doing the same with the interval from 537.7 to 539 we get 537.80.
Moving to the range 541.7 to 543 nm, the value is 542.55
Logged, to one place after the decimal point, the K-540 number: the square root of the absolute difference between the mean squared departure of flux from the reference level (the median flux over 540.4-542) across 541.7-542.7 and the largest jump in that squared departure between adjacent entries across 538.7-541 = 0.6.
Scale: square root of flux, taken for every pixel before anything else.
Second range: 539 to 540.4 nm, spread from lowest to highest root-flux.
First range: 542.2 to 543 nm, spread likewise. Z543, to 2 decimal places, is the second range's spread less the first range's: 0.12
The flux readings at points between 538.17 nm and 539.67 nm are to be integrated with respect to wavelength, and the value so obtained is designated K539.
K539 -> 31.2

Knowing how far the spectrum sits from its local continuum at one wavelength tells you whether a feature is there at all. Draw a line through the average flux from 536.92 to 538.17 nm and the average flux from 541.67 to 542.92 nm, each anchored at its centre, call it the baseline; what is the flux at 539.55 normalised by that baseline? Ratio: 1.00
